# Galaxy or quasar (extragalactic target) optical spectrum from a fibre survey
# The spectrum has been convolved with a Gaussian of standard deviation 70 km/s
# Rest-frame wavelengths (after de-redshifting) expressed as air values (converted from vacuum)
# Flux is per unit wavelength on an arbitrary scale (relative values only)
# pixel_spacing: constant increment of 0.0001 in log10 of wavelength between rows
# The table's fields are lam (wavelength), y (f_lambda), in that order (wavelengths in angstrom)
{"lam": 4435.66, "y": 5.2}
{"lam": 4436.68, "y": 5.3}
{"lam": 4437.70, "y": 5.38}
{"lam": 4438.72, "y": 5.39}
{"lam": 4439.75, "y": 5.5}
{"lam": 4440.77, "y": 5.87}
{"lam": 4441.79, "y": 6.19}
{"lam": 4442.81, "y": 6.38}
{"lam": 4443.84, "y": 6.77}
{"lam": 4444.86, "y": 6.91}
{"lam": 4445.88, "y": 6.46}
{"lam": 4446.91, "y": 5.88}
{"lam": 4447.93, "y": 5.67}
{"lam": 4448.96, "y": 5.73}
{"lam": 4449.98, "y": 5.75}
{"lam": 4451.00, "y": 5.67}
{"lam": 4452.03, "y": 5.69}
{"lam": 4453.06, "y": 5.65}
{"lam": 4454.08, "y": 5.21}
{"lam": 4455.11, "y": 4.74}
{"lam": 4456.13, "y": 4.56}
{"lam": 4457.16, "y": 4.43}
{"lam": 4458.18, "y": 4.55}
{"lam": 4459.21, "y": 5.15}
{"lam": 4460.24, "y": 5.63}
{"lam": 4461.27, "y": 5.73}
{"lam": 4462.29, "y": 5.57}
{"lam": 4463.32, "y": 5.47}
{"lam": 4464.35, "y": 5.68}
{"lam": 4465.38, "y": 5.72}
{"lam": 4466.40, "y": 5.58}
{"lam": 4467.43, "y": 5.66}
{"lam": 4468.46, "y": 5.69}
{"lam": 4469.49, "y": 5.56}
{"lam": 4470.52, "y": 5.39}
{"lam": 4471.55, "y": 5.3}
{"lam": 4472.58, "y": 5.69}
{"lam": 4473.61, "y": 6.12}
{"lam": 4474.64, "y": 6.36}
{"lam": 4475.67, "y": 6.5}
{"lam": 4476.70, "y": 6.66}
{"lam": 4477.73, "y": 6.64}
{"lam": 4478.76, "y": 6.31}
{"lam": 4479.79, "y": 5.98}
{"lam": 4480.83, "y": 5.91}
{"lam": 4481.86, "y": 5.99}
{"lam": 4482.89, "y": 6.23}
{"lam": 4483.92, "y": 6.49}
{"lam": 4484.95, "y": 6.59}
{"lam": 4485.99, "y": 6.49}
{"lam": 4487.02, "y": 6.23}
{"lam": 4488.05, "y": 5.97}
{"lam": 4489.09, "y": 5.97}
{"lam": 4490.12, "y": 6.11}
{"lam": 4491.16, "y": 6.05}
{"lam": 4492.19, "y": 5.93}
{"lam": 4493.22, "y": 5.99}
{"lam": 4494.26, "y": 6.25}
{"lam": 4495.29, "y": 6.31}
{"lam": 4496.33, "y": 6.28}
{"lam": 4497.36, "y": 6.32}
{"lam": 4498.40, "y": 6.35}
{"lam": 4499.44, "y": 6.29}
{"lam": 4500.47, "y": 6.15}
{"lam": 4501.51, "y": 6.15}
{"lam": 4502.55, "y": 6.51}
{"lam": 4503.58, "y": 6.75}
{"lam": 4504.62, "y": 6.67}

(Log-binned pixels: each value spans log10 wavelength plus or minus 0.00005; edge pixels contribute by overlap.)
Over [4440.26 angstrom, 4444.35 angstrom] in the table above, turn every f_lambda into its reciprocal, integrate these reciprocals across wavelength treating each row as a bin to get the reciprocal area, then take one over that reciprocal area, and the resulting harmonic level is 1.54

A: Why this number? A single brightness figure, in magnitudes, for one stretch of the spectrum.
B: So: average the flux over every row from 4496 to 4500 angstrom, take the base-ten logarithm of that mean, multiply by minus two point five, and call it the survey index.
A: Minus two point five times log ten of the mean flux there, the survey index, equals -2.00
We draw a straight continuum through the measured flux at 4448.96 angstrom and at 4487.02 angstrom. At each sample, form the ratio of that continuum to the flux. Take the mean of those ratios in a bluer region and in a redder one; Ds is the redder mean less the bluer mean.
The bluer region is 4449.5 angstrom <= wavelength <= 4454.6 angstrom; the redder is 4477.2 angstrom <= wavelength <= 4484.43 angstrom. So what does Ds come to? -0.04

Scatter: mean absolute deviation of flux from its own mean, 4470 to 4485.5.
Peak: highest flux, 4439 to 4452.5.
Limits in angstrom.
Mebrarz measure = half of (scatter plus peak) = 3.63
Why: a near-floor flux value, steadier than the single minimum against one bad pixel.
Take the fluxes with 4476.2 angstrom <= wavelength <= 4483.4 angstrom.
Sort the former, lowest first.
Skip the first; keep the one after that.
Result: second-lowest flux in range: 5.98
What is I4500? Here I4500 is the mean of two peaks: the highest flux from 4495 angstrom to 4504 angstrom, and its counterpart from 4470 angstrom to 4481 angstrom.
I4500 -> 6.7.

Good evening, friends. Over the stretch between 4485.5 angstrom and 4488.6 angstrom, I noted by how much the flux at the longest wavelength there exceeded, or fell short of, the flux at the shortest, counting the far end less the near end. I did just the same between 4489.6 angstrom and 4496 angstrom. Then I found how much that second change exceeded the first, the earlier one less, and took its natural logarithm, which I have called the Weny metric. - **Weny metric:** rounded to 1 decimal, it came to -0.3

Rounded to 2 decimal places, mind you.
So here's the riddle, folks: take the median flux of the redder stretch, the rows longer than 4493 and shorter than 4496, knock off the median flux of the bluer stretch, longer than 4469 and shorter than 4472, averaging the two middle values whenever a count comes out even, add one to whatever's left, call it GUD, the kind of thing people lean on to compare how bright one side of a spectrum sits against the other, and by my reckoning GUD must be 1.86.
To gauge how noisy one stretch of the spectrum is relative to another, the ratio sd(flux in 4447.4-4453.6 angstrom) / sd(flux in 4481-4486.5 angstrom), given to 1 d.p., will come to 0.2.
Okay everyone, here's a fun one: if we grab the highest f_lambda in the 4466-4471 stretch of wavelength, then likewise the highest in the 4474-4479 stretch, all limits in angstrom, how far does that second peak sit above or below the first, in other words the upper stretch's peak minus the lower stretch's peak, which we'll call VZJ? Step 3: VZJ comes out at 1.0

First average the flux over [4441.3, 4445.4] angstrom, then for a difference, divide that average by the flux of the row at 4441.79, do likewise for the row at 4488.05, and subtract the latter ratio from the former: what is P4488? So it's -0.039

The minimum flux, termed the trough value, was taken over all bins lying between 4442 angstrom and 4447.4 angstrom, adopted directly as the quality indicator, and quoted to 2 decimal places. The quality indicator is 5.88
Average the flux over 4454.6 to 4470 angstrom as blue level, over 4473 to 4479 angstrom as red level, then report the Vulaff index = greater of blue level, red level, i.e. 6.43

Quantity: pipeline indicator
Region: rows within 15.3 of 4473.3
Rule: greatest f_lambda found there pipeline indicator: 6.66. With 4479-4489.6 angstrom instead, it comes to 6.59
